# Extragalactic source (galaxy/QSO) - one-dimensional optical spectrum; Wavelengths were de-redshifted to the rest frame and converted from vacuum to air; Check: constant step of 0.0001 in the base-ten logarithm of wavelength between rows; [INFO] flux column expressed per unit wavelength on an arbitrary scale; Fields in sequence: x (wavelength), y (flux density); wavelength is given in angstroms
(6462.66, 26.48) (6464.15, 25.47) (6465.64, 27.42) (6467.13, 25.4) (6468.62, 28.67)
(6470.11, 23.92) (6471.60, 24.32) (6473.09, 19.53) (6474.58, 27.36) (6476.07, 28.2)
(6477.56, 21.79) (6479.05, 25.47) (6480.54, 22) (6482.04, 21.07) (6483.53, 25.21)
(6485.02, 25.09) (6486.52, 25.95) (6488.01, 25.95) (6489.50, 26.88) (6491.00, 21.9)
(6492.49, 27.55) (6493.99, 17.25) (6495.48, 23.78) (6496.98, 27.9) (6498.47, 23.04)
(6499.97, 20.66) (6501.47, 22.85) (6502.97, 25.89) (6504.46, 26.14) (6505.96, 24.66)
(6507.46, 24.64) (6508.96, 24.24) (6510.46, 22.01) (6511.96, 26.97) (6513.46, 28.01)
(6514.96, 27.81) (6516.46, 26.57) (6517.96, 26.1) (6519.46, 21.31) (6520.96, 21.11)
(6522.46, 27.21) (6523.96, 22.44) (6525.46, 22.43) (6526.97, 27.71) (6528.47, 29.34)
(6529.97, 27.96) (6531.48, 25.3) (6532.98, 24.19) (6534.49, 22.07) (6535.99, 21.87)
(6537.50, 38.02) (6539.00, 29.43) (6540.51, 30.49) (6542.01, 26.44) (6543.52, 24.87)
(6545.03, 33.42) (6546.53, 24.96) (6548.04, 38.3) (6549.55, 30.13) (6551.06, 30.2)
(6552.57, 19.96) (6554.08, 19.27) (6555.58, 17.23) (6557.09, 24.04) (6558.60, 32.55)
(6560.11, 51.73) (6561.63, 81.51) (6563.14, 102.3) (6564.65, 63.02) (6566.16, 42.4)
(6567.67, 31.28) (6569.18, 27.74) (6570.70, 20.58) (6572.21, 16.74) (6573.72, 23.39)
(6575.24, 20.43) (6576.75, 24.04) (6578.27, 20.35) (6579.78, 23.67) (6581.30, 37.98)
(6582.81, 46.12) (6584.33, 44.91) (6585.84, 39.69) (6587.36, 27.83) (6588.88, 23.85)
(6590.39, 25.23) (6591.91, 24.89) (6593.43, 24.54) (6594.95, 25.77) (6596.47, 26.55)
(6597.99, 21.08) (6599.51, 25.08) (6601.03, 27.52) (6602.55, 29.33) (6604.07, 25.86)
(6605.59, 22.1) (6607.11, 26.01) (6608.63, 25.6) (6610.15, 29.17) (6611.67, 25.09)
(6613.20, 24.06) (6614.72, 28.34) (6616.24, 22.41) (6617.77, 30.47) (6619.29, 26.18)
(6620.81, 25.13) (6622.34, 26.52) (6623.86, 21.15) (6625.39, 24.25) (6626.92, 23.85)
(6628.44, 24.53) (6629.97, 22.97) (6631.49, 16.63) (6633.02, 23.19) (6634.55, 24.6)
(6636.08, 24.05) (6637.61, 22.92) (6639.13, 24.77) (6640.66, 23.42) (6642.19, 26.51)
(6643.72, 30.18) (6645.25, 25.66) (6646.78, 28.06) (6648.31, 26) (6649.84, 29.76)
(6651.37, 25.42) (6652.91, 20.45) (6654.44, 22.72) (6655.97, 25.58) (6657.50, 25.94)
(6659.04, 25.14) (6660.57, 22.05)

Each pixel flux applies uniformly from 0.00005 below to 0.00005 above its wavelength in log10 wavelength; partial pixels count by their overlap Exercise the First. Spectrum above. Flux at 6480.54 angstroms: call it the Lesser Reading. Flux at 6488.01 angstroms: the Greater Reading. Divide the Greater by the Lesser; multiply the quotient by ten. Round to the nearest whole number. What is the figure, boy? 12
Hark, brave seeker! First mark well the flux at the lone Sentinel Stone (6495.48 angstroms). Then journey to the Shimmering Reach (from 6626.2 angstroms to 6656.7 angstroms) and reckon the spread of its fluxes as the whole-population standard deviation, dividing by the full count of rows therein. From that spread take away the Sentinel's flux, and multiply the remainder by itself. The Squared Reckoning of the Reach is 435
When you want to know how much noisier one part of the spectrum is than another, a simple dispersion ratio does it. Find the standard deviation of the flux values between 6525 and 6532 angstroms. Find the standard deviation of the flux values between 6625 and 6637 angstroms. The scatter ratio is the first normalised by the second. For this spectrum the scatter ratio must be 1.0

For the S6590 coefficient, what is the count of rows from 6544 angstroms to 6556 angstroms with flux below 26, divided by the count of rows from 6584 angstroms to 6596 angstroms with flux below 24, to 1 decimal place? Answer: 4.0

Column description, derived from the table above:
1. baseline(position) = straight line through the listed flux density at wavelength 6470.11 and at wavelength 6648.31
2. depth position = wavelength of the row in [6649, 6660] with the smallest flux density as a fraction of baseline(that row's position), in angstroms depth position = 6652.91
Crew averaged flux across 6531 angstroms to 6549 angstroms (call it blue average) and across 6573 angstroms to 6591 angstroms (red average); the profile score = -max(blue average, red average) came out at -29.8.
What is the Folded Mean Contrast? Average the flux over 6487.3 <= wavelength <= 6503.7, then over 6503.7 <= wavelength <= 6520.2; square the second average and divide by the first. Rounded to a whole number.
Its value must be 27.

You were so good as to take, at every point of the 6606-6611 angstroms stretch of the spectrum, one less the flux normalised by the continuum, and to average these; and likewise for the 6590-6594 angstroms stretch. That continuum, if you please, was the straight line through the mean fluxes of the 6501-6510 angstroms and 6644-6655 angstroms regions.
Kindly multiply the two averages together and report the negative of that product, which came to 0.001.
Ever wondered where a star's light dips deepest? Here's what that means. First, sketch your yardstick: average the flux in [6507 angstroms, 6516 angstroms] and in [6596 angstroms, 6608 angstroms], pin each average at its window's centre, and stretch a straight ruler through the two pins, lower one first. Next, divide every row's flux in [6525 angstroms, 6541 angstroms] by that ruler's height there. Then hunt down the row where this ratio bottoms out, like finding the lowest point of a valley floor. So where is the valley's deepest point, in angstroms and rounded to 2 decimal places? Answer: 6535.99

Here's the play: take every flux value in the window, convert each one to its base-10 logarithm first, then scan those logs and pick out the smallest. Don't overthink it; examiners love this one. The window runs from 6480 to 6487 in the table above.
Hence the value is 1.32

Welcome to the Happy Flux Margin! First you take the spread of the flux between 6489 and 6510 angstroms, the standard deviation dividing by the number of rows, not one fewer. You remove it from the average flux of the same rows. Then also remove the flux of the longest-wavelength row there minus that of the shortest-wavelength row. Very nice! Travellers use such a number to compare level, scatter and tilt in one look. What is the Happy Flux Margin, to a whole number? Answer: 24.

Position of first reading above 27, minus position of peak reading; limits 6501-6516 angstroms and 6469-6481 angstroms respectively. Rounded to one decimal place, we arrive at 37.4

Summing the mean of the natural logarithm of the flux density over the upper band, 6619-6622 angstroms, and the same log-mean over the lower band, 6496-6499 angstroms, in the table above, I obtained 6.48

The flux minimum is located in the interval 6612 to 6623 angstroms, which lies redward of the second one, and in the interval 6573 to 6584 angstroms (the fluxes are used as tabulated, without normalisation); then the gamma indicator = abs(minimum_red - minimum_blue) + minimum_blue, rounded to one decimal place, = 22.4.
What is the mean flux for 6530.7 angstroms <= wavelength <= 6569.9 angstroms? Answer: 35.1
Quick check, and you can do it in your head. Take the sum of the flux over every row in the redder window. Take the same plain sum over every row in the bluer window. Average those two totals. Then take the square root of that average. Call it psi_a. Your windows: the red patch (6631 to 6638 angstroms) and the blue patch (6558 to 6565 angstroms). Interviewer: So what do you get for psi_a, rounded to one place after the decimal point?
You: 14.9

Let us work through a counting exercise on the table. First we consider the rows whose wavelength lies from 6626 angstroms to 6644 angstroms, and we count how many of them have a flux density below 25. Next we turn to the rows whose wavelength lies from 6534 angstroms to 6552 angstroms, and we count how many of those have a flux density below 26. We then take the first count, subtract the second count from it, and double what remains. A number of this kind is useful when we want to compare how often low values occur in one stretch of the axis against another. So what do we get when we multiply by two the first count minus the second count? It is 12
